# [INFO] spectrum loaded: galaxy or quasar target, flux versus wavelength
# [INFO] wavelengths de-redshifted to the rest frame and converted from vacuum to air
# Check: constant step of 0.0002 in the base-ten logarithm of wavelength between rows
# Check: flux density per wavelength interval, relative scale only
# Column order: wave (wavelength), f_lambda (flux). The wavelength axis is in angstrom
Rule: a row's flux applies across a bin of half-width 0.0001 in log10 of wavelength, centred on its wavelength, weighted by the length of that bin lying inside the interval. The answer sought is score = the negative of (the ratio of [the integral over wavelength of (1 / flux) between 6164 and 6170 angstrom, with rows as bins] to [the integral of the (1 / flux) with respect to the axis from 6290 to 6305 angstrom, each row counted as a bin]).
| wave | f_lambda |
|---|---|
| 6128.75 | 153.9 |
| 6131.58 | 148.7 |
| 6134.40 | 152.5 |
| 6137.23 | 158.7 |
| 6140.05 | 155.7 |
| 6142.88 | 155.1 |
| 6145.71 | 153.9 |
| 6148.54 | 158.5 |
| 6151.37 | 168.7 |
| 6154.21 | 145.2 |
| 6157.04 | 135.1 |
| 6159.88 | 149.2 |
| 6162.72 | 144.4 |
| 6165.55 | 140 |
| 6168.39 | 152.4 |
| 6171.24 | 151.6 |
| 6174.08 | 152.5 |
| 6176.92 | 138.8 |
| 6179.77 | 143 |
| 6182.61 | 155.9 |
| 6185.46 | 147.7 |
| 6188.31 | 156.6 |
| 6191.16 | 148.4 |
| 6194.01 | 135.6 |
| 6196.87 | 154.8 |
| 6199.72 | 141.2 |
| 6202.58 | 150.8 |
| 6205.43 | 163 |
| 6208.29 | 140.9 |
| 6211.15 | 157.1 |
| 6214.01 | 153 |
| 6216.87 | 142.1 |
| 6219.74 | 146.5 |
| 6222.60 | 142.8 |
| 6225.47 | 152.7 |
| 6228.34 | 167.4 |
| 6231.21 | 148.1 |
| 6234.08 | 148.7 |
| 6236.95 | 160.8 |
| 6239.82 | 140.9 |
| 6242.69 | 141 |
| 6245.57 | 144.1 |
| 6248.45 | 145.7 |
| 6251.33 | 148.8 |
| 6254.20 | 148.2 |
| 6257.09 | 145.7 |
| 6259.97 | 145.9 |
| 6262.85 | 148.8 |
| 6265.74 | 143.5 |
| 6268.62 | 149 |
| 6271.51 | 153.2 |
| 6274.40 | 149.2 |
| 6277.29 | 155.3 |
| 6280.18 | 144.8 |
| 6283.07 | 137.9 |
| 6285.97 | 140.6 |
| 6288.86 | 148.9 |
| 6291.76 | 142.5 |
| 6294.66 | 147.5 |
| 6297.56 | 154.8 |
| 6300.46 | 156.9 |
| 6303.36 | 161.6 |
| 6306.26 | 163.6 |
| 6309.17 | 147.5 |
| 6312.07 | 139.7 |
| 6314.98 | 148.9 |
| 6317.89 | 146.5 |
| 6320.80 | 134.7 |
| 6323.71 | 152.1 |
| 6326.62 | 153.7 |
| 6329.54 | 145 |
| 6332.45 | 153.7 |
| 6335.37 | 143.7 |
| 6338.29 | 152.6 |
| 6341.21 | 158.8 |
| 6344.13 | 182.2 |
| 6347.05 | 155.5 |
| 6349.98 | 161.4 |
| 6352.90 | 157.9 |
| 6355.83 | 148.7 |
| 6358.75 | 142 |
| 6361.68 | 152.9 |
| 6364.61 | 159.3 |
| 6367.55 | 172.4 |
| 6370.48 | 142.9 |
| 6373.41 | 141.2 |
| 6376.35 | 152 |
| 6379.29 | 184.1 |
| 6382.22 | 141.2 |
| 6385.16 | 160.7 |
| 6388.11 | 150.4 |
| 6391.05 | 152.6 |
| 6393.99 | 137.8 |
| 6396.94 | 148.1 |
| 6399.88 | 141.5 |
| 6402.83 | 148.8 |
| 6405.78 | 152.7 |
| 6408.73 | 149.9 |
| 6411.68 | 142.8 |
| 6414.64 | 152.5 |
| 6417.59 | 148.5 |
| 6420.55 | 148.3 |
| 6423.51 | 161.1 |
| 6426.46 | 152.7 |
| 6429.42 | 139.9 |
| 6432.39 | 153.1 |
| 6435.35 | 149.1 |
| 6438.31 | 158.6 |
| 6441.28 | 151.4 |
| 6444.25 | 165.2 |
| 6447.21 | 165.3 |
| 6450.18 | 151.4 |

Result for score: -0.4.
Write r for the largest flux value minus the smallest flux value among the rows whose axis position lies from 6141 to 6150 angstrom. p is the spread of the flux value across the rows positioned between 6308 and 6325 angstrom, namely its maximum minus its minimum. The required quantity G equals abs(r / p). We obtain 0.3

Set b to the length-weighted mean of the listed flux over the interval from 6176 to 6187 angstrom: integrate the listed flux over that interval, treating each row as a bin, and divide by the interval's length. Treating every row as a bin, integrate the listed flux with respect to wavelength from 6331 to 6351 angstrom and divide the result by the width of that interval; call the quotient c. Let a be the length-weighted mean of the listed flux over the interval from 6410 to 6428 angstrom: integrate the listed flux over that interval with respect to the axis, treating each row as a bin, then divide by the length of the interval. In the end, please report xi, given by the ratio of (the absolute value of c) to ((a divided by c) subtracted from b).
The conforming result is 1.08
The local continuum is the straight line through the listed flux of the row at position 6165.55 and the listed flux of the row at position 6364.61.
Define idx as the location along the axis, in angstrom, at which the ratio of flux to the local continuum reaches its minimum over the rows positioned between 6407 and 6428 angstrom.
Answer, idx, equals 6411.68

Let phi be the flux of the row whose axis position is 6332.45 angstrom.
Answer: 153.7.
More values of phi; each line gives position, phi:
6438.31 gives 158.6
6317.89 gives 146.5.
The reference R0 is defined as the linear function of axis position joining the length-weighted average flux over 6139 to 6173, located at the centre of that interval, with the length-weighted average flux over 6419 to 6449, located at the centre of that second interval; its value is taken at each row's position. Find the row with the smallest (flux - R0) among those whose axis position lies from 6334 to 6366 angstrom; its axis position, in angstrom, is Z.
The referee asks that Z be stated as 6358.75 angstrom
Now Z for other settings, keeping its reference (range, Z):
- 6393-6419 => 6393.99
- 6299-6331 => 6320.80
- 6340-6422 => 6393.99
